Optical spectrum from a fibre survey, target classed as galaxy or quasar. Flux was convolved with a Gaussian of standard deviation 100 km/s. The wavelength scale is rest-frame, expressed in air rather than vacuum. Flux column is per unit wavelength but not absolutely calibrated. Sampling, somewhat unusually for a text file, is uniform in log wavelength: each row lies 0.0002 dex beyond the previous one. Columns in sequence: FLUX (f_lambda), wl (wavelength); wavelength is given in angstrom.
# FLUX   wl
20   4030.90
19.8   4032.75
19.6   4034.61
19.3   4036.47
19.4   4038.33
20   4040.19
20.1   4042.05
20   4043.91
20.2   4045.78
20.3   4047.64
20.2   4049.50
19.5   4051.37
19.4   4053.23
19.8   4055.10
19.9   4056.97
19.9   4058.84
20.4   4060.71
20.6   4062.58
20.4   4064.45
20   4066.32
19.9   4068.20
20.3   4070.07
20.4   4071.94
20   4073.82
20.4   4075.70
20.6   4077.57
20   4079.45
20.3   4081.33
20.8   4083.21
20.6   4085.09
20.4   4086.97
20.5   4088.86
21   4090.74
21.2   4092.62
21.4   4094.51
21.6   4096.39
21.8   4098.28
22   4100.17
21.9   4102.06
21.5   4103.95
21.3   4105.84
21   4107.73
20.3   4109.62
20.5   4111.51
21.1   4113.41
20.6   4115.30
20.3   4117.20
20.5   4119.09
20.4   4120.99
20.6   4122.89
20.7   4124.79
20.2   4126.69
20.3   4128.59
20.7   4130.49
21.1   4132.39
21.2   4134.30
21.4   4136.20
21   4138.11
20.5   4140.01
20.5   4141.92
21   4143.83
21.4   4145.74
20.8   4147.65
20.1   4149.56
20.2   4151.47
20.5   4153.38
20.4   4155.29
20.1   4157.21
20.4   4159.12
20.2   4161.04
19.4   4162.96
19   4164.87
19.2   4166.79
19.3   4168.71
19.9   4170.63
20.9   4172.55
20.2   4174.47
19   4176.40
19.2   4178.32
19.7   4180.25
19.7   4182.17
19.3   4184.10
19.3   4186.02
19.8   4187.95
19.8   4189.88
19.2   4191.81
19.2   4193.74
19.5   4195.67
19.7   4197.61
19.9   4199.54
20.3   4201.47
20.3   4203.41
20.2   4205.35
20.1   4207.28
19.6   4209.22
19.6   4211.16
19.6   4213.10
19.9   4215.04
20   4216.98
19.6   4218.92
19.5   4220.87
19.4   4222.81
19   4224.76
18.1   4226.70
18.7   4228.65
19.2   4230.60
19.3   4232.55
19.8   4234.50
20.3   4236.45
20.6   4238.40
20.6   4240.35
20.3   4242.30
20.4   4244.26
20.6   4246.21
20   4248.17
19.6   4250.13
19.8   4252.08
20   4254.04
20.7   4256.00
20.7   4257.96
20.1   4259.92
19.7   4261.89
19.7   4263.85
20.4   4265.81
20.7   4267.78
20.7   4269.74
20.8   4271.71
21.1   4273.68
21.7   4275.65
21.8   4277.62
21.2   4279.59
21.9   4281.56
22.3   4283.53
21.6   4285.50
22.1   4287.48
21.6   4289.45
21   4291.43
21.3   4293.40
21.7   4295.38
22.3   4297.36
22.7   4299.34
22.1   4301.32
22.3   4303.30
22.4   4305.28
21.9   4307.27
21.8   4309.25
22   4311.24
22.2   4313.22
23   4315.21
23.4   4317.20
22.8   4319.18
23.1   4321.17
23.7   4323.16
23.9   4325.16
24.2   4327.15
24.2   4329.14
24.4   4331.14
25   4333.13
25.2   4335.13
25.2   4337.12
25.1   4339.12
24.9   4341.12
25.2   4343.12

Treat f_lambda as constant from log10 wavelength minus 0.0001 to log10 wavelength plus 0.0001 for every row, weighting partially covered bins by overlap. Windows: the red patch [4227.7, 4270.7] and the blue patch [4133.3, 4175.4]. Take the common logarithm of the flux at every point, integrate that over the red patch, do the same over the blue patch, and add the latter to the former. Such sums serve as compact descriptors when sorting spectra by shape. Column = 111.1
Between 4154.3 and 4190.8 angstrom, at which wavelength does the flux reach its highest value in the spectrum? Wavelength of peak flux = 4172.55 angstrom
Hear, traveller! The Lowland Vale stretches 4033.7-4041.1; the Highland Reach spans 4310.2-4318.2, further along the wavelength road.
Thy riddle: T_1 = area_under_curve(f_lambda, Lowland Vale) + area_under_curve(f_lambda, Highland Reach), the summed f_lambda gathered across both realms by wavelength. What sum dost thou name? 326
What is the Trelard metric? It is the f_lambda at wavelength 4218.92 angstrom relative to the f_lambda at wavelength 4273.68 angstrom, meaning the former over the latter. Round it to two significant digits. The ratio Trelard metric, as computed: 0.93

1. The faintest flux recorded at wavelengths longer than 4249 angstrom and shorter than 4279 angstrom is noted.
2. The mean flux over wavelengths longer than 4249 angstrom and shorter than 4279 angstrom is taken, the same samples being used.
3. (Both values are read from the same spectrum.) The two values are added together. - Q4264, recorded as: 40.1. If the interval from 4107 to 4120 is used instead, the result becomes 40.9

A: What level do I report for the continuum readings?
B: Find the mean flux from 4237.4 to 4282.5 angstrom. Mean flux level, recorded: 20.6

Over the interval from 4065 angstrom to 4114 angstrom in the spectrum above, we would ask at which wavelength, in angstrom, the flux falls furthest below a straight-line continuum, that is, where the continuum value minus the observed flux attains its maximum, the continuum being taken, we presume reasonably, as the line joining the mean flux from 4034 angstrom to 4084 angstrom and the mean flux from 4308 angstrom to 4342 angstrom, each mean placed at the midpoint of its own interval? 4109.62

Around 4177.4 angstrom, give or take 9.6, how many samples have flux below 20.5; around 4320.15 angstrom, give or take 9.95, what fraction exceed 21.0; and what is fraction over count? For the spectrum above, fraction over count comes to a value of 0.11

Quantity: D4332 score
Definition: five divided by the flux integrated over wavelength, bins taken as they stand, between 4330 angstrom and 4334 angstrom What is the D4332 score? 0.051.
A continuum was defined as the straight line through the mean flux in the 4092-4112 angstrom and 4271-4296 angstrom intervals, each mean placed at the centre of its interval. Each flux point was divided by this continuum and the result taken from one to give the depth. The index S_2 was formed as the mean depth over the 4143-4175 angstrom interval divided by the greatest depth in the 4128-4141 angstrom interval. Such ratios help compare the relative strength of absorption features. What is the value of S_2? 1.2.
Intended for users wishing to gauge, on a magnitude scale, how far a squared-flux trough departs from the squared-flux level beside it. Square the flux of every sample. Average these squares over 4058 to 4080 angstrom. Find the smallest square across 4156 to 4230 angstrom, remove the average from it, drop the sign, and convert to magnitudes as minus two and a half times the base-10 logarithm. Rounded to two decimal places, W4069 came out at -4.79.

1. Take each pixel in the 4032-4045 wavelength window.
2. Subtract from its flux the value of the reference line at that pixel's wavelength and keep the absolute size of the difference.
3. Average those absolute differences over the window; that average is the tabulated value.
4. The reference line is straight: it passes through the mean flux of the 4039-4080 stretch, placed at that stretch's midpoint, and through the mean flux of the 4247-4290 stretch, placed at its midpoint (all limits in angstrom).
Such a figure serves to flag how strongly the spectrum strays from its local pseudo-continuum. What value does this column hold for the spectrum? 0.3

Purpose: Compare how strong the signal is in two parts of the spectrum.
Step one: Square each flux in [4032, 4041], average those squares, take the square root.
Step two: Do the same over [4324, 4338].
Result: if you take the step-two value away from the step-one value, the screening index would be -5.0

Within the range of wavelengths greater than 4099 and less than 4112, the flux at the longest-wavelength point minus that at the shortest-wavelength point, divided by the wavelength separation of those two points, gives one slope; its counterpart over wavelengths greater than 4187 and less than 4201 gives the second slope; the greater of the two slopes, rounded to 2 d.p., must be 0.01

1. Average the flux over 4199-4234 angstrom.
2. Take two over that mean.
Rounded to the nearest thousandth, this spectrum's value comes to 0.102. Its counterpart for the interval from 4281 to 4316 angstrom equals 0.091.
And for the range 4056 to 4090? 0.099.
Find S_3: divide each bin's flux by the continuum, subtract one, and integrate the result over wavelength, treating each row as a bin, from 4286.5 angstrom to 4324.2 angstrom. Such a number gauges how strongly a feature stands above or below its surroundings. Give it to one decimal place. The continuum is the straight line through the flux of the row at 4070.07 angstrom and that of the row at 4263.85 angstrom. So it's 5.2 angstrom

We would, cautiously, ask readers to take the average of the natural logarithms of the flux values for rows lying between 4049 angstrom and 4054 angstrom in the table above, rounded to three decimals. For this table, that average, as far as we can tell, 2.980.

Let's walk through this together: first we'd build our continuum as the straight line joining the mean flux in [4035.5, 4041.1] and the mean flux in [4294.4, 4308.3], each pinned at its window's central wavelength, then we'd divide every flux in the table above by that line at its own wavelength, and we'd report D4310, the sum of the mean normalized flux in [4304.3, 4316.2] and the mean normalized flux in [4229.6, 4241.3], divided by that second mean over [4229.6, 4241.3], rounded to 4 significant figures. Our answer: 2.075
